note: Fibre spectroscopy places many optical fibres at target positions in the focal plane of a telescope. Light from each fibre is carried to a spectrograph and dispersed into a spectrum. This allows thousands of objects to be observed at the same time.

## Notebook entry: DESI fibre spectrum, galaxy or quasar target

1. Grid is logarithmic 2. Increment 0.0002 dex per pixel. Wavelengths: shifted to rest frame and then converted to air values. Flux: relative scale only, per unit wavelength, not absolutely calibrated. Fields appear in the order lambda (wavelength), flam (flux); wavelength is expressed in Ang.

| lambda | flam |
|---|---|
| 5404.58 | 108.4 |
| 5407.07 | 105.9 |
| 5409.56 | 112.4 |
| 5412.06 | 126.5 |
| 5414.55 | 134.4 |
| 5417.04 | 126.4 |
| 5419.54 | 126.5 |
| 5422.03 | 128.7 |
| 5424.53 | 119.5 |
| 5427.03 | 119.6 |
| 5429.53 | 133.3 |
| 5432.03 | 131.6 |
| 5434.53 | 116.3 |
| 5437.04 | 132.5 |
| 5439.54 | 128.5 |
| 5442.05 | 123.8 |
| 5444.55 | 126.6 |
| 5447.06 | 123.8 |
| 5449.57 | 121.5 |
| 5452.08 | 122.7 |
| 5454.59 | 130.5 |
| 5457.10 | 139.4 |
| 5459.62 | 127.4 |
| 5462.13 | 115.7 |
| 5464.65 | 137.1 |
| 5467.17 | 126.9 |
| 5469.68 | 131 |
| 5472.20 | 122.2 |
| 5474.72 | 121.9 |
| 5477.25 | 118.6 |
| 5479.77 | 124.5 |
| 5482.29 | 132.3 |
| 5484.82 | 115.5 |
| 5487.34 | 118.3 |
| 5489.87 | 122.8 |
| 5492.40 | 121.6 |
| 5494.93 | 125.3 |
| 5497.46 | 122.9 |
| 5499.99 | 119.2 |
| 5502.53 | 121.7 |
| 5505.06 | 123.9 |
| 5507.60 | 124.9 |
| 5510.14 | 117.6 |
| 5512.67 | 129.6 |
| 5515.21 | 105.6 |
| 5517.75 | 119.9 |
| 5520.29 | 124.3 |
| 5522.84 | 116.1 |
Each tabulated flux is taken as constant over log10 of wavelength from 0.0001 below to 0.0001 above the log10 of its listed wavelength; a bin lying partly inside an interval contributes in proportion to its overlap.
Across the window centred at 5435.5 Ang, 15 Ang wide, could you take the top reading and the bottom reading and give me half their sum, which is 125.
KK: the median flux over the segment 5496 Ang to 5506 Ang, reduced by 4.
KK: 118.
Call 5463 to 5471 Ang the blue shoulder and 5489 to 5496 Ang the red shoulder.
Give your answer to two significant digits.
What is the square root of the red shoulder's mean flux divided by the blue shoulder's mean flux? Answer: 0.97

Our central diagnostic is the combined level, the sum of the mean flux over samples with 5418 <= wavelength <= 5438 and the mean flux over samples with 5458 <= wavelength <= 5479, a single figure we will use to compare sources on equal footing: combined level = 251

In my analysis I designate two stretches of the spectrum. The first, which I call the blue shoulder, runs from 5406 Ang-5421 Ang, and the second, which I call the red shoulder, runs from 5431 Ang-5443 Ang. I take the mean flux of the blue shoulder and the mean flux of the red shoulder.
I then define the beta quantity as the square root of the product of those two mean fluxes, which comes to 124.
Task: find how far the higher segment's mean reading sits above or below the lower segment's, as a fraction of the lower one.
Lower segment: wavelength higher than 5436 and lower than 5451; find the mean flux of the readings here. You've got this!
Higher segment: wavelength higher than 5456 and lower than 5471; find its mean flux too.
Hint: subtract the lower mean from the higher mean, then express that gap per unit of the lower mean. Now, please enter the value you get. 0.027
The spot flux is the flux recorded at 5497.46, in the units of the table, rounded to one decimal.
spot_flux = 122.9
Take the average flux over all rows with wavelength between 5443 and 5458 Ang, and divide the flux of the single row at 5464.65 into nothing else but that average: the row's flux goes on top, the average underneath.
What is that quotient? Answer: 1.08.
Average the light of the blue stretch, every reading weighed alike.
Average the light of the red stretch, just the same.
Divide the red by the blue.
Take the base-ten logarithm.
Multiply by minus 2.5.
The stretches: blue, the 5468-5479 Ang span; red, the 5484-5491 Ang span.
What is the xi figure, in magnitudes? 0.041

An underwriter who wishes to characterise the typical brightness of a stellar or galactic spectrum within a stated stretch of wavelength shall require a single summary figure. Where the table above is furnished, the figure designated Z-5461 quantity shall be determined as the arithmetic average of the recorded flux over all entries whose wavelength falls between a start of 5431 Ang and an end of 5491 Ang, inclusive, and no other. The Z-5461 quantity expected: 125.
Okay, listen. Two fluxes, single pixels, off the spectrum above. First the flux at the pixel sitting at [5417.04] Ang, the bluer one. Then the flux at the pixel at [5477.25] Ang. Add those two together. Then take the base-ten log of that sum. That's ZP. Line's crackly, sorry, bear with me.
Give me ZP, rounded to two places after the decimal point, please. 2.39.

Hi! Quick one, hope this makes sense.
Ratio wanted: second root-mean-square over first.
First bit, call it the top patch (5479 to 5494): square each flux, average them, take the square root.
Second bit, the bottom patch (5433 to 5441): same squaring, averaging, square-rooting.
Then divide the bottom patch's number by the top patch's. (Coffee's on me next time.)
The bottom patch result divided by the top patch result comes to 1.03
